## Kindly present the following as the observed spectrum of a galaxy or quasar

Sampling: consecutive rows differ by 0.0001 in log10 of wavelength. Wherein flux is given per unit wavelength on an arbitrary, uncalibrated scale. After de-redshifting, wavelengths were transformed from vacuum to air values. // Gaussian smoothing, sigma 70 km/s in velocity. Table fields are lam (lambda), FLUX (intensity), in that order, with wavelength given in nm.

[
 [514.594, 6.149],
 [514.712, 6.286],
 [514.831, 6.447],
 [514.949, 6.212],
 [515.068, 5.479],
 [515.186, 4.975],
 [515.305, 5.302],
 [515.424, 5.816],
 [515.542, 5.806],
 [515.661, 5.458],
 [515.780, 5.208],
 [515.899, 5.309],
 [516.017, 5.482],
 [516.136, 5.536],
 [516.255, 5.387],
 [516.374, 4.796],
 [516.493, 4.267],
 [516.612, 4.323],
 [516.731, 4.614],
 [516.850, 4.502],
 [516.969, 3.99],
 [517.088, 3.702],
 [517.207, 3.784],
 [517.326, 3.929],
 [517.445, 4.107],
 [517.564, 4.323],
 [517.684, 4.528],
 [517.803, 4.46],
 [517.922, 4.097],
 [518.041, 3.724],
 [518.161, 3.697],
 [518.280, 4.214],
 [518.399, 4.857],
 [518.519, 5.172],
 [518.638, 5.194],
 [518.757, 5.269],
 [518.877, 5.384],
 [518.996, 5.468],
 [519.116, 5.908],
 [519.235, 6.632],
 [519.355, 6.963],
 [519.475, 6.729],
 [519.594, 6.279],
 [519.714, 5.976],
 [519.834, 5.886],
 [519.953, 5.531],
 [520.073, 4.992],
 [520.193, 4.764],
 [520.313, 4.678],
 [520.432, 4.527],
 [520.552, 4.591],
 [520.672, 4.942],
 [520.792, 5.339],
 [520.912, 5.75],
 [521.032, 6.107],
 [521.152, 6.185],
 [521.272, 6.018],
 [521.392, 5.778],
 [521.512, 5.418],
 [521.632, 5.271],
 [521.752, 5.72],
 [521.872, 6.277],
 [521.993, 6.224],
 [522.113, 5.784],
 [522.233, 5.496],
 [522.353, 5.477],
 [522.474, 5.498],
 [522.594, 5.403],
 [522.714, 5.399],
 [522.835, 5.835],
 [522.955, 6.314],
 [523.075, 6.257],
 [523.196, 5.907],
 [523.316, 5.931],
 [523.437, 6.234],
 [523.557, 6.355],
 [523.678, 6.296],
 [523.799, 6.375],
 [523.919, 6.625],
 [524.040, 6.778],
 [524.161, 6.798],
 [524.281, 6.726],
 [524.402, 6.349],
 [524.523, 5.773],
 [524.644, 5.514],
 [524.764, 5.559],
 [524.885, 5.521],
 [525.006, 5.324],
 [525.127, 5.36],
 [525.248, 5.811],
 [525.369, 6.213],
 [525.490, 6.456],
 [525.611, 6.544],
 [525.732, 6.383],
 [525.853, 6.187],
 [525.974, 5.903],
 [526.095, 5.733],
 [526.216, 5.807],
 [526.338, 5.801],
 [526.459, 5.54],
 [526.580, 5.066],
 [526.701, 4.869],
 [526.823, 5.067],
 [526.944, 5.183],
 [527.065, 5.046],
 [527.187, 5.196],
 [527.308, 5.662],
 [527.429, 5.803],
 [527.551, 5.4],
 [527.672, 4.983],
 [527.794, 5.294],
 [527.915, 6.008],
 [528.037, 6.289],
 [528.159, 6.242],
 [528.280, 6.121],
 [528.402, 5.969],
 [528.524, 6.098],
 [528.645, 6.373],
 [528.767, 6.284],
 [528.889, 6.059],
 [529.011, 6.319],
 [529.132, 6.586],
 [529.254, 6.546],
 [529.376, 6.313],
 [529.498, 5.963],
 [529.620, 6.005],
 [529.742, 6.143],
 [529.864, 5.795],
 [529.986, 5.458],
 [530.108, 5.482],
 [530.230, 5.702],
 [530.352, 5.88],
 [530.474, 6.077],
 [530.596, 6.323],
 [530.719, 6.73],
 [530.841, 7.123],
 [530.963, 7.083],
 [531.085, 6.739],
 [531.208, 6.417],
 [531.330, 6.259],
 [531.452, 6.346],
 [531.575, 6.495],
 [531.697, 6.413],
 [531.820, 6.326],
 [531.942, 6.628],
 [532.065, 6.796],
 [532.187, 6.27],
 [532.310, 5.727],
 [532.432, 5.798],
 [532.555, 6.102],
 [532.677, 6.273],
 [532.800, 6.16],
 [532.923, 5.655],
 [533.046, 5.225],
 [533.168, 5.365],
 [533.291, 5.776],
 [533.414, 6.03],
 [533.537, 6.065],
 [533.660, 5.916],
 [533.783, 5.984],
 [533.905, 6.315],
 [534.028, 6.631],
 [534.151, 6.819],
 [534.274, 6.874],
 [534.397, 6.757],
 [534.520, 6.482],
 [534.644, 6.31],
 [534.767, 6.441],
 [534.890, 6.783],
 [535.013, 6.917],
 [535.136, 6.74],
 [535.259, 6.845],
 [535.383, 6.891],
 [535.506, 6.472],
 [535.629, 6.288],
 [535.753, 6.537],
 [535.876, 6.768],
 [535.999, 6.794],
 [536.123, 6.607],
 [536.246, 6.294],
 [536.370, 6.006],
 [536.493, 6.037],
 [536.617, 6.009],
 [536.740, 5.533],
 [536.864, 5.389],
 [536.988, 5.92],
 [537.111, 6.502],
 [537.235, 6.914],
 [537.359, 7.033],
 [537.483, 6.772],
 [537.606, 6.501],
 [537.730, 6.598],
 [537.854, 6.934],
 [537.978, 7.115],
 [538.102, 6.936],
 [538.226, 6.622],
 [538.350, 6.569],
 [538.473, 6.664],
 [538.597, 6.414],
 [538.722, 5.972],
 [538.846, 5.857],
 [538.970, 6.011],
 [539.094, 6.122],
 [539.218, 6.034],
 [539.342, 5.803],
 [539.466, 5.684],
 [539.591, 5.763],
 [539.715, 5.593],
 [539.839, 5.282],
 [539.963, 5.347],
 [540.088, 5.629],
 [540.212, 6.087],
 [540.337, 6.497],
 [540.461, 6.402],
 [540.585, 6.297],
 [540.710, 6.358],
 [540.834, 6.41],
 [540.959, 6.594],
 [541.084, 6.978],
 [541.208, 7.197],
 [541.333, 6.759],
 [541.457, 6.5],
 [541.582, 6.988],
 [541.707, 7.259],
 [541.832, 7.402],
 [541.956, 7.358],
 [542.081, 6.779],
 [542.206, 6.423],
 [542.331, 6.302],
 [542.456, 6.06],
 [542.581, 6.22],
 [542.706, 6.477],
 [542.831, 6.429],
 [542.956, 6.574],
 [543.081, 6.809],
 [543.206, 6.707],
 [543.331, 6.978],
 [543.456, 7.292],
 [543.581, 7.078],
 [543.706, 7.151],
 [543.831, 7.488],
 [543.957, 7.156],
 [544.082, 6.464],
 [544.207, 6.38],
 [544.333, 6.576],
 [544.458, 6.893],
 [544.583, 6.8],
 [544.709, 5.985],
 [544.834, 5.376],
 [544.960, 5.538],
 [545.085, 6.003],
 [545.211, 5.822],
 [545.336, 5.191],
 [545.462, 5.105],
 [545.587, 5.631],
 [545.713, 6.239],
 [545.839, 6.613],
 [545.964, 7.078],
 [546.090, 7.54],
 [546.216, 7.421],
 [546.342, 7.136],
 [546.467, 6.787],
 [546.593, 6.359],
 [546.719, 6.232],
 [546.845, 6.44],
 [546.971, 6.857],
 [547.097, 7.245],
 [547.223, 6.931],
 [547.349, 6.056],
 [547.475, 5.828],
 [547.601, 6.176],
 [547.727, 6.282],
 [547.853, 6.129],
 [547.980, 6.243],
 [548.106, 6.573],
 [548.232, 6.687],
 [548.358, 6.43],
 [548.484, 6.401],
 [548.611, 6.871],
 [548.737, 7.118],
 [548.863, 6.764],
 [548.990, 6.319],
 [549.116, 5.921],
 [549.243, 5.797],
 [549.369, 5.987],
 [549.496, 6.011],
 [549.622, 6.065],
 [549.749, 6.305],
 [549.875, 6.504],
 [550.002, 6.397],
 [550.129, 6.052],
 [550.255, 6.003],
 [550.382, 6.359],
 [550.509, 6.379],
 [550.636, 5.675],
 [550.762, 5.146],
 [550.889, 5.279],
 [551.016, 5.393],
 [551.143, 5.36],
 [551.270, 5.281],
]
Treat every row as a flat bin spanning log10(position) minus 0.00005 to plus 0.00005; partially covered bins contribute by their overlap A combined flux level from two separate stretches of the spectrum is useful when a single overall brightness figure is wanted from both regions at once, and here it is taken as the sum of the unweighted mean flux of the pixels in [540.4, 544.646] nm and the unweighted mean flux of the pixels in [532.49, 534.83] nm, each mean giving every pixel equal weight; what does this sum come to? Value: 12.9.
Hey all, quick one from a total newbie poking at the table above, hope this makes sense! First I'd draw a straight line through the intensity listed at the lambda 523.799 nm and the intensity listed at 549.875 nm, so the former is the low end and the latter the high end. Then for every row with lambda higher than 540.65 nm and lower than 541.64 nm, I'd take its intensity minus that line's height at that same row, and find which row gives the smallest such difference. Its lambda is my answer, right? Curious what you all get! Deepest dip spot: 540.710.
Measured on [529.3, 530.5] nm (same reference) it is 529.986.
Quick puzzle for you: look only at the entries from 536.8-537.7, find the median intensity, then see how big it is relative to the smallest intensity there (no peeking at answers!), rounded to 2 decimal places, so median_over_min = 1.21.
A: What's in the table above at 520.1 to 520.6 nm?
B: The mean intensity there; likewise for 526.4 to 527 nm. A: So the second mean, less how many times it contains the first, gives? 4.0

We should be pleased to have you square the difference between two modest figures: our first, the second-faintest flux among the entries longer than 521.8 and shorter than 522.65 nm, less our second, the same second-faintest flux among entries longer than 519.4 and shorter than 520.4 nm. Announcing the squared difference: 0.51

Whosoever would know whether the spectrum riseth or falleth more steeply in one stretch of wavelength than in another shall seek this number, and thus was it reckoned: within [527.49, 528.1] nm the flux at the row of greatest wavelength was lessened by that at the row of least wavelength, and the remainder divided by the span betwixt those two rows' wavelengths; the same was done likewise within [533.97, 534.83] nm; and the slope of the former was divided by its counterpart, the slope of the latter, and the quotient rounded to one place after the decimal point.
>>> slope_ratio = -7.1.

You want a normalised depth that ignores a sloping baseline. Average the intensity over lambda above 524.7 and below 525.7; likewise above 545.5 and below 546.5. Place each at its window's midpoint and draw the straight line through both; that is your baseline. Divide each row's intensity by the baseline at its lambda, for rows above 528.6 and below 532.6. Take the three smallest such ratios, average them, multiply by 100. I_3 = 91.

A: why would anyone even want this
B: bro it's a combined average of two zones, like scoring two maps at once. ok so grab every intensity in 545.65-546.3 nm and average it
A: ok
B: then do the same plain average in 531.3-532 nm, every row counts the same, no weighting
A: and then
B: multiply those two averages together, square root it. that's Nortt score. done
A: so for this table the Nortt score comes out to 6.69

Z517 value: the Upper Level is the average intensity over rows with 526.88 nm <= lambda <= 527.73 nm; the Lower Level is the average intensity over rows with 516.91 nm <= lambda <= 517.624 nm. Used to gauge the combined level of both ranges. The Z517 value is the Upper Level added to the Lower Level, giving 9.3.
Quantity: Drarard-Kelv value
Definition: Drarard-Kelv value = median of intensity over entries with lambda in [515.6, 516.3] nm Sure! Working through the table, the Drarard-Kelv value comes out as 5.4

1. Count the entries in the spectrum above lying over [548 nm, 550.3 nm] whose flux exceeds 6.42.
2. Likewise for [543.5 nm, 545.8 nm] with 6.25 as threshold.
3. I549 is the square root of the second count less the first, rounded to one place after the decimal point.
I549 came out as 1.4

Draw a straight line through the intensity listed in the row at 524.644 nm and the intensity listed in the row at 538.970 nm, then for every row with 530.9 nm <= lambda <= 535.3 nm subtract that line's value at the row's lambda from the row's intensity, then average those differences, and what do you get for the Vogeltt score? 0.5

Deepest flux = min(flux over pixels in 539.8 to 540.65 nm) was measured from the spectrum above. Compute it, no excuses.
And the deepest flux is 5.282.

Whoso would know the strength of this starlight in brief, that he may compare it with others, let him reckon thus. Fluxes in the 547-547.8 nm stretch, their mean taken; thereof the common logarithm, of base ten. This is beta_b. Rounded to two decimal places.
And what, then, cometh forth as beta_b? 0.81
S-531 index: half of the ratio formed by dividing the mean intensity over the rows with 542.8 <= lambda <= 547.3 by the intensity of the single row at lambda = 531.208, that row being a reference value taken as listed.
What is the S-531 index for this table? 0.51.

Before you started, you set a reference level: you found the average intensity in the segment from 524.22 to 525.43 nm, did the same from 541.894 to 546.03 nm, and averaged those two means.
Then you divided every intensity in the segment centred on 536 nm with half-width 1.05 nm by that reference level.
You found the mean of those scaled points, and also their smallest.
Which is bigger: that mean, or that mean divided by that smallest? 1.18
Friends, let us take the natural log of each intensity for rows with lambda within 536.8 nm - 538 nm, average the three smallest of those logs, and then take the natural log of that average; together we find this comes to 0.576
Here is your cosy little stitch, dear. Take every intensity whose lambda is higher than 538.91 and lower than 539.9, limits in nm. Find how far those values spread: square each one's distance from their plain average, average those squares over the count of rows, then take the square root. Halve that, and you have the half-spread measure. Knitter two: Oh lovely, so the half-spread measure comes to 0.128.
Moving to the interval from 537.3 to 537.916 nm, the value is 0.099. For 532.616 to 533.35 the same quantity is 0.191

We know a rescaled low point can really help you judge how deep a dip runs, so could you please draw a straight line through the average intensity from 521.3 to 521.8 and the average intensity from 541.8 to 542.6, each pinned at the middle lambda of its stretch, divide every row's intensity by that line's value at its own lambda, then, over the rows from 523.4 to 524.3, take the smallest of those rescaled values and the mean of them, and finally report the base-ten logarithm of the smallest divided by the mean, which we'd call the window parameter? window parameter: -0.018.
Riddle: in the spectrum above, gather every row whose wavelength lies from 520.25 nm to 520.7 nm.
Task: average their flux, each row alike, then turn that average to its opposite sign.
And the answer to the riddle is -4.7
